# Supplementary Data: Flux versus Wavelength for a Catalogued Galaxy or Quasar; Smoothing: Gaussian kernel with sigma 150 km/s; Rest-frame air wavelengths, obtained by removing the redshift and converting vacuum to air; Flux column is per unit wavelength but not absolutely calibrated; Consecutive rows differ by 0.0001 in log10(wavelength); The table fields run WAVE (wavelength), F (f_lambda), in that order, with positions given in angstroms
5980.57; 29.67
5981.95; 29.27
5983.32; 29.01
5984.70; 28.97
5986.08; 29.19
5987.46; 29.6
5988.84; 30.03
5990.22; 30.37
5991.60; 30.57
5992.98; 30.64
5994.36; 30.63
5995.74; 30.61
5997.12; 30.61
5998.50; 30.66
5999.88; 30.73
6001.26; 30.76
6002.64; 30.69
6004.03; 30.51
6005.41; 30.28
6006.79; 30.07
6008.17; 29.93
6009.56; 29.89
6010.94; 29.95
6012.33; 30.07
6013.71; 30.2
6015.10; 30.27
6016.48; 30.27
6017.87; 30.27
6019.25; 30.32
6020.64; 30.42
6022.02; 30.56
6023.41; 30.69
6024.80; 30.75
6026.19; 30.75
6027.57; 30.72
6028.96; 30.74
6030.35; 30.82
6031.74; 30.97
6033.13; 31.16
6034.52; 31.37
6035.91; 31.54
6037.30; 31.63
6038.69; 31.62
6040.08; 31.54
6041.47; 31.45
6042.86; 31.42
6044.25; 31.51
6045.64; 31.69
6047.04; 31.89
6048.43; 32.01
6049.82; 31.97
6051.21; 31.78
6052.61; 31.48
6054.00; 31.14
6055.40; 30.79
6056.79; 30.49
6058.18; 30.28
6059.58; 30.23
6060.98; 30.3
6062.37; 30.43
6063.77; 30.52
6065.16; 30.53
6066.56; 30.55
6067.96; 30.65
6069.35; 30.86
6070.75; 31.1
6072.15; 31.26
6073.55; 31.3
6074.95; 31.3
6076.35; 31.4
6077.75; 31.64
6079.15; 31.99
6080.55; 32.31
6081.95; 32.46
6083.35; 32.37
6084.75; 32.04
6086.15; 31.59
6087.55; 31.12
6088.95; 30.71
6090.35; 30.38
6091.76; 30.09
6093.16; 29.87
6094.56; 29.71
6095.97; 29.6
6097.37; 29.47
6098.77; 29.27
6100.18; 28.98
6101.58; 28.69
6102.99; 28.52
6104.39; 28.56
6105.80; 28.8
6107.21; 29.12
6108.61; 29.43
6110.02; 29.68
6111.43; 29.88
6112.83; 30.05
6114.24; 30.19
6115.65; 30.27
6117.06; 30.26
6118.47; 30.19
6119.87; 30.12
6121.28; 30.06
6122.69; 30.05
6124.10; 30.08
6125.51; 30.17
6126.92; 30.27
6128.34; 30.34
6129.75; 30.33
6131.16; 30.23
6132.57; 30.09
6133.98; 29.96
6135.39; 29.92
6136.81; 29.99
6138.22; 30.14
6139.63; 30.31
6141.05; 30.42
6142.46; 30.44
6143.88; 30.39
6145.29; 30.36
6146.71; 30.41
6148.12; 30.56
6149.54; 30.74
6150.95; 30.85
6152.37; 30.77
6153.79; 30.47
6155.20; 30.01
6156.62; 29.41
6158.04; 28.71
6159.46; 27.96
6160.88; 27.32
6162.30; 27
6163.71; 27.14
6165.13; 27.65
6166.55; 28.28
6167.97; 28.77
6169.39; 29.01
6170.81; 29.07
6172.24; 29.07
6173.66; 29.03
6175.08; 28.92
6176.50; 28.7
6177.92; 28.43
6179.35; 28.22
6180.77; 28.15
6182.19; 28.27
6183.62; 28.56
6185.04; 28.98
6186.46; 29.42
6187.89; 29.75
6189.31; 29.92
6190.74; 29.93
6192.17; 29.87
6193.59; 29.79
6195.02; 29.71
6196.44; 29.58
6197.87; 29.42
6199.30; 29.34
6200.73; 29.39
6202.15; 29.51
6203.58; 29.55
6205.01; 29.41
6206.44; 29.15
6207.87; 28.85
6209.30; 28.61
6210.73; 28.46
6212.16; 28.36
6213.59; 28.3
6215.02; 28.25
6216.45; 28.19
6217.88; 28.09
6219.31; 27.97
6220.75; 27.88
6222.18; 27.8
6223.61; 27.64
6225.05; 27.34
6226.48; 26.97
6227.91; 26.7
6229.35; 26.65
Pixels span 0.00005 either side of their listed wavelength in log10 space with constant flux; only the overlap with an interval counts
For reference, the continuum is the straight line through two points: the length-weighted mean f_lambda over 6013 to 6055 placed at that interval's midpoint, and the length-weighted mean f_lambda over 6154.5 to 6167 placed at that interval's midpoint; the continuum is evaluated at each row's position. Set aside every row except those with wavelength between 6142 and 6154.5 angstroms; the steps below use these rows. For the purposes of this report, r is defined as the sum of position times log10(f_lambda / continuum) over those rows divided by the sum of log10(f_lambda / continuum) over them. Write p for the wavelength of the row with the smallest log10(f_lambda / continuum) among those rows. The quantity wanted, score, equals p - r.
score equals -4.6 angstroms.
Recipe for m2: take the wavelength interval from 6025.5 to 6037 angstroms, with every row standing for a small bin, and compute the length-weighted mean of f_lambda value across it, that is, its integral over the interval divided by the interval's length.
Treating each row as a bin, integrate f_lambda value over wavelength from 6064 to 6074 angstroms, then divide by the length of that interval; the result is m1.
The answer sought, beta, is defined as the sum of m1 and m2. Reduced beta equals 61.9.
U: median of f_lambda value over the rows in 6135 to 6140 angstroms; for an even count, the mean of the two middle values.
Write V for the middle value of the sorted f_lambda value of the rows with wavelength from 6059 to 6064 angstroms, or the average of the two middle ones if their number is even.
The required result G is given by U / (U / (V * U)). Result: 913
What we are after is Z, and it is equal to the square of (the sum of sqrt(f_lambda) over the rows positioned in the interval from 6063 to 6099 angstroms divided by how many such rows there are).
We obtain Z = 30.9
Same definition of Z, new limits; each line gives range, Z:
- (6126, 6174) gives 29.6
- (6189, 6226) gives 28.9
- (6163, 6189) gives 28.6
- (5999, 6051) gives 30.8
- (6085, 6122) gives 29.8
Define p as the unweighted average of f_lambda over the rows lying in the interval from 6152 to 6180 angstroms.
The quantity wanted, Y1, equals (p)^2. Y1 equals 824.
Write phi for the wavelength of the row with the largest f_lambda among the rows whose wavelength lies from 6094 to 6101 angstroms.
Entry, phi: 6094.56 angstroms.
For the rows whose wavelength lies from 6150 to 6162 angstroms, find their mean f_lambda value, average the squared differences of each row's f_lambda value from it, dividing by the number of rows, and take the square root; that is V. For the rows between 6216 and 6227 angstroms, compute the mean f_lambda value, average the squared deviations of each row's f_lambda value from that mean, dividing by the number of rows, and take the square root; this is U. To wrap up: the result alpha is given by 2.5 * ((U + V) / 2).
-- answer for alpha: 2.0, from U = 0.38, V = 1.2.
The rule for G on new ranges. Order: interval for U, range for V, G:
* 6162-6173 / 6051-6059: 883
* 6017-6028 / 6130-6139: 920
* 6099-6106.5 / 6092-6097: 852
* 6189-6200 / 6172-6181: 854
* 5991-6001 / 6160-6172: 857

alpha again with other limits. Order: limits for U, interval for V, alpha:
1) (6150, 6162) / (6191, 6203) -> 1.8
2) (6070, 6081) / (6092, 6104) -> 1.1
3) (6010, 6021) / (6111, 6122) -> 0.3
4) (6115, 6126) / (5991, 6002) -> 0.2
